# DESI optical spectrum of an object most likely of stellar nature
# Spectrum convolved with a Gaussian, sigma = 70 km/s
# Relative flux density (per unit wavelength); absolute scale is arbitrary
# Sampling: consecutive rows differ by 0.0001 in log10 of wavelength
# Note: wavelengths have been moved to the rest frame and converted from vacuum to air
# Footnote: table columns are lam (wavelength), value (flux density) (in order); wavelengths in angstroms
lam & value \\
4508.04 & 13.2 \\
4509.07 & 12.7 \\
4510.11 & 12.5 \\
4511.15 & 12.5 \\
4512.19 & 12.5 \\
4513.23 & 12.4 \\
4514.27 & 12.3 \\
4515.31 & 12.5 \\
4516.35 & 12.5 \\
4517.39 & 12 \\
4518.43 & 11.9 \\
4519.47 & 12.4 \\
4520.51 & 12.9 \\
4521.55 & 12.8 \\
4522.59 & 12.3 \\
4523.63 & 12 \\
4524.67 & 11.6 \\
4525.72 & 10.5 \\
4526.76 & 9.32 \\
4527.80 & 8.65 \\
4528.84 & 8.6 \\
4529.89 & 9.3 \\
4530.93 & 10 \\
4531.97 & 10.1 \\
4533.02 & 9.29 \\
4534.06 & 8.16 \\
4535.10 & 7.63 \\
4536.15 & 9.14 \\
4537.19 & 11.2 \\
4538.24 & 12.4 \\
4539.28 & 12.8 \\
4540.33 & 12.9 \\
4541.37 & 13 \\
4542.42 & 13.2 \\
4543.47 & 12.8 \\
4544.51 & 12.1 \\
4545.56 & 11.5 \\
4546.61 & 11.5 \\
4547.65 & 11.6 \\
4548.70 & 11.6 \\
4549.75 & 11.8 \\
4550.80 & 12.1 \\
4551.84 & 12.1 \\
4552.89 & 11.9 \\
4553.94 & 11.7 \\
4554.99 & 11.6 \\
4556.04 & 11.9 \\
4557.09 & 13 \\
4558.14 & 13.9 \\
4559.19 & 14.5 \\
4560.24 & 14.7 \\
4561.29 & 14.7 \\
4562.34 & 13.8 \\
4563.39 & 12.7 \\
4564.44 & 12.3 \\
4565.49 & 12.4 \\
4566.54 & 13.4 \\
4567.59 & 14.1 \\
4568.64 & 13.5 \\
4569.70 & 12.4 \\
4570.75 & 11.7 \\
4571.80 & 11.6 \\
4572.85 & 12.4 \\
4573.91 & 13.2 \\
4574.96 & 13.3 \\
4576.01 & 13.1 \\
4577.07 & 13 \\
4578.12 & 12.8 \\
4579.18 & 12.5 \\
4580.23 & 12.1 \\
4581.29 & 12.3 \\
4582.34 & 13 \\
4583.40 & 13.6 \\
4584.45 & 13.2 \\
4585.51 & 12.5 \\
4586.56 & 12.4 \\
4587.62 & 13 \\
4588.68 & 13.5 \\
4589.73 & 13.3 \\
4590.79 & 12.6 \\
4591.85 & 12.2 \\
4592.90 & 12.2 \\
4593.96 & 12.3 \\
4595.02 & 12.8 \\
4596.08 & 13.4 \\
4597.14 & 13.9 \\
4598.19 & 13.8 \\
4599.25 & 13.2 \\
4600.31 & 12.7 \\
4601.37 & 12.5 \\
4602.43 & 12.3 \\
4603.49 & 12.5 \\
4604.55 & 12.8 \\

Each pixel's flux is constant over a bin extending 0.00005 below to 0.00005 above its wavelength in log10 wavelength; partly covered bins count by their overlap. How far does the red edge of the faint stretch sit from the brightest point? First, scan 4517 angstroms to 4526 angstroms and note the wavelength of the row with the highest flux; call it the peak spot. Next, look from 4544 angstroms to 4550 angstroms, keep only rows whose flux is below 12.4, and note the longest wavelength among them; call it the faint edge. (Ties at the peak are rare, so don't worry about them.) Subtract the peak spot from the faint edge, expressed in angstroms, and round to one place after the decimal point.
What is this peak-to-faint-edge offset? 29.2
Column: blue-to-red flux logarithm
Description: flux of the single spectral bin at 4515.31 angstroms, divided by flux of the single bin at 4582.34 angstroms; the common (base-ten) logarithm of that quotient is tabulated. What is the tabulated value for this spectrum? -0.02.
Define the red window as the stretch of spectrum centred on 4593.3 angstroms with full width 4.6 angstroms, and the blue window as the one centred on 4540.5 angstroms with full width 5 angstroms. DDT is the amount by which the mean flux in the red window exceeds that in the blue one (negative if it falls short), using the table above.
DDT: -0.5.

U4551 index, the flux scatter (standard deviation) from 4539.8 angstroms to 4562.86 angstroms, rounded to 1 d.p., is 1.1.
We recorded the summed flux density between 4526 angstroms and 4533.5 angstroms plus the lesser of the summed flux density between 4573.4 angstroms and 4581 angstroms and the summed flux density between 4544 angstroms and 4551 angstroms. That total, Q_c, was 147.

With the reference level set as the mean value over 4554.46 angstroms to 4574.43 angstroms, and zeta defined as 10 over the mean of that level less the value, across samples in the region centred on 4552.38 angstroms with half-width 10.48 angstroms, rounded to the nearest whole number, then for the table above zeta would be 23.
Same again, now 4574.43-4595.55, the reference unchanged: 39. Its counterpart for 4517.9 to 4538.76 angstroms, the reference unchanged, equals 4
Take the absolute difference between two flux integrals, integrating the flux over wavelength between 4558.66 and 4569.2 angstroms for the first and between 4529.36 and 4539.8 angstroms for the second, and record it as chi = 39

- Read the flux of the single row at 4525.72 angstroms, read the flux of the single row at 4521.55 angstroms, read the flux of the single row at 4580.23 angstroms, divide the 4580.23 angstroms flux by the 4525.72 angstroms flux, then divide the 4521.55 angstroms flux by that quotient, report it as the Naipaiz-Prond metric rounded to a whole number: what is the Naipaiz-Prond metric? 11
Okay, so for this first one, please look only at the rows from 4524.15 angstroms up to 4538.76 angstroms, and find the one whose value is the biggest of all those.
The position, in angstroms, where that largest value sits 4538.24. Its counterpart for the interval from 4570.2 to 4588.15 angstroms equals 4583.40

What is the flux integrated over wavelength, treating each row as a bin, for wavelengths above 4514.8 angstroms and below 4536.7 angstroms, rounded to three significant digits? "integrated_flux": 233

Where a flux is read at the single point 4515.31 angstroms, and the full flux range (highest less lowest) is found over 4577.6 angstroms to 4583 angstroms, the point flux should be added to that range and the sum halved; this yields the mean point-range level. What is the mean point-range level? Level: 6.7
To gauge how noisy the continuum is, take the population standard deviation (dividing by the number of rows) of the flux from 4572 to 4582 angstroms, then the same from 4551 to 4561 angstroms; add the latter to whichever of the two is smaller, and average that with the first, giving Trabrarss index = 1.00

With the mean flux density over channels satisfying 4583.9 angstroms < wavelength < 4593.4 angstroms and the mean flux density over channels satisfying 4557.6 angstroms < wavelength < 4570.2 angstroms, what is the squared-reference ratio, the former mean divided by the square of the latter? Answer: 0.070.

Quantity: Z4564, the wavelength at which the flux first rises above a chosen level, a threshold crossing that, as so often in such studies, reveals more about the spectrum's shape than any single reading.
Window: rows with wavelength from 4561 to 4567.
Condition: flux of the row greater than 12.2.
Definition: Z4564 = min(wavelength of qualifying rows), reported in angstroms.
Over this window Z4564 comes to 4561.29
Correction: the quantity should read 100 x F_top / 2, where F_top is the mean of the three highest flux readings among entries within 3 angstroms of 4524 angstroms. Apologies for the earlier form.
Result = 618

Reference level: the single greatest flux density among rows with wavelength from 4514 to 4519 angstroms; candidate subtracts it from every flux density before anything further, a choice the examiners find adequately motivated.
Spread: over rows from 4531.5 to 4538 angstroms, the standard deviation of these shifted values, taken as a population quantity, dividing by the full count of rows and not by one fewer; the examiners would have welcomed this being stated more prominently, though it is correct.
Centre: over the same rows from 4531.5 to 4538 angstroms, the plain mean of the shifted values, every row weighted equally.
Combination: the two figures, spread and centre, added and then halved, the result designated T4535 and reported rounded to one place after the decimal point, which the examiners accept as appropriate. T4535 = -1.0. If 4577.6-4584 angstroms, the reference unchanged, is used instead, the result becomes 0.4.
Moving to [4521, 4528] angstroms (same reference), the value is 0.0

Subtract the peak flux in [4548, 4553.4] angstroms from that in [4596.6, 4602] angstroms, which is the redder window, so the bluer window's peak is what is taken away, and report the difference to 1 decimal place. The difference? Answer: 1.8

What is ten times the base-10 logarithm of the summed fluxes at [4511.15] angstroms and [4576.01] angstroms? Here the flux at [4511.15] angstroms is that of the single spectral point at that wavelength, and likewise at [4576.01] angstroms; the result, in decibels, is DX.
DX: 14.1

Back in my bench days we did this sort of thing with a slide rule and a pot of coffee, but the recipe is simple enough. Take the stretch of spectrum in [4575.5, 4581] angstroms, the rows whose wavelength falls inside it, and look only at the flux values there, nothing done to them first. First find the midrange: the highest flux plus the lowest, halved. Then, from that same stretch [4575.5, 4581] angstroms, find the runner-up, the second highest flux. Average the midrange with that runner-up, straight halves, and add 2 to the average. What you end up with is 14.8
